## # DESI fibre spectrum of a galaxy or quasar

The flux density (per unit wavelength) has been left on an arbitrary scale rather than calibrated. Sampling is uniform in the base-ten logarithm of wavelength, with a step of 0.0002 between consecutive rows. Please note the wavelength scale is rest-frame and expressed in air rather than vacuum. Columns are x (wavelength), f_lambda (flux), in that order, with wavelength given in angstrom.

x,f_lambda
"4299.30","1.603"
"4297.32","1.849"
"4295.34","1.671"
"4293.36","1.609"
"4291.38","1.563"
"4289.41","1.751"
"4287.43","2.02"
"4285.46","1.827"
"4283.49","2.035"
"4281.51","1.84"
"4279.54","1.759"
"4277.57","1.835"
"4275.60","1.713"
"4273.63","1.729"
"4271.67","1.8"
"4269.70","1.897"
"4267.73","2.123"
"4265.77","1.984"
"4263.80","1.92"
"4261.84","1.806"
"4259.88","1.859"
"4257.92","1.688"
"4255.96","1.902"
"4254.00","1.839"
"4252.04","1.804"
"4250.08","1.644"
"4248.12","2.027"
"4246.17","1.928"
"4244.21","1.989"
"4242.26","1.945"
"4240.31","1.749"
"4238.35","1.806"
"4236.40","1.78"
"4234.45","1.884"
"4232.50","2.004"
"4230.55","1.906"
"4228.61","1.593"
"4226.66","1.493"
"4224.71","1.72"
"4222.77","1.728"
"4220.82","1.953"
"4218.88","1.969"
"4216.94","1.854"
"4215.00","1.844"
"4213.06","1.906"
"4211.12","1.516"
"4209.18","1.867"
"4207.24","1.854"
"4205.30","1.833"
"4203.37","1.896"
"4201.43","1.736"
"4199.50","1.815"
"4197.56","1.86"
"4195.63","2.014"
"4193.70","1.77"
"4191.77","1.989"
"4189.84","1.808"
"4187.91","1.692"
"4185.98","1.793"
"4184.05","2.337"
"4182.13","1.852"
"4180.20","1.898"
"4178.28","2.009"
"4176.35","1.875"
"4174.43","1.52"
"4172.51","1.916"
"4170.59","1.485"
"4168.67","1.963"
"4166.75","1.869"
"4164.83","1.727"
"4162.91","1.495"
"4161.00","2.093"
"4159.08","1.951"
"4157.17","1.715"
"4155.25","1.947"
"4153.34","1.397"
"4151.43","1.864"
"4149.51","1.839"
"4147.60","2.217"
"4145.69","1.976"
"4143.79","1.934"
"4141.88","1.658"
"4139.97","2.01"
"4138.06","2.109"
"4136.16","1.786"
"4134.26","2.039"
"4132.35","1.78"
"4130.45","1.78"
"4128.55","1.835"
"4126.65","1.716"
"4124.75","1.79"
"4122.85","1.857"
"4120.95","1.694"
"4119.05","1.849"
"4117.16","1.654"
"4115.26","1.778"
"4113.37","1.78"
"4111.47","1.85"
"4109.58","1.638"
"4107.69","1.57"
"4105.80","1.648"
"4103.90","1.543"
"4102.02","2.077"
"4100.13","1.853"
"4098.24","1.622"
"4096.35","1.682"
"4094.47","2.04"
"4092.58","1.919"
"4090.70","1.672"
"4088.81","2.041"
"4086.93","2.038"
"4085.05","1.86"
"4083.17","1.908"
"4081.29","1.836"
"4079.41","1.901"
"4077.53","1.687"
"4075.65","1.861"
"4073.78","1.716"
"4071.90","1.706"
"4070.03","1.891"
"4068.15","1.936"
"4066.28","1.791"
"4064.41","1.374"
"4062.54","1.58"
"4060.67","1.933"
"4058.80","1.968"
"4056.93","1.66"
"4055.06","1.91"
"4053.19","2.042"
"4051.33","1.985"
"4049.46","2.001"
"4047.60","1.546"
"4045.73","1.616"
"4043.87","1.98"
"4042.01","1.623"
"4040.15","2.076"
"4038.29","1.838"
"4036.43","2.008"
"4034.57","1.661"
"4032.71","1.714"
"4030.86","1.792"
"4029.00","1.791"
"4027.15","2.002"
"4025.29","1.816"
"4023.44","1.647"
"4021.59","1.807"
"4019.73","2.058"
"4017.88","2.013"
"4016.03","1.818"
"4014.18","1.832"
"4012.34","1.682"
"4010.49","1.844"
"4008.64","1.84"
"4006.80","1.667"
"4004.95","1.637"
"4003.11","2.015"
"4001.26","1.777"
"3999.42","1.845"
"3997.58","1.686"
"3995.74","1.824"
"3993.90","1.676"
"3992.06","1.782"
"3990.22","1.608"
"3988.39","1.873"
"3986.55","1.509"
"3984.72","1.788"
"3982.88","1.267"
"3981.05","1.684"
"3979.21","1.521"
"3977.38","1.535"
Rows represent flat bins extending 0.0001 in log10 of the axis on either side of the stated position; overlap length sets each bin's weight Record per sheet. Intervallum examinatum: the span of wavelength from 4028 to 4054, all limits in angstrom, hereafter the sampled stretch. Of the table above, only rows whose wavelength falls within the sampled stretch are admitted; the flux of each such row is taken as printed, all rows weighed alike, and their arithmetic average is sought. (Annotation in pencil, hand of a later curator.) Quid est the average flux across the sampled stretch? 1.83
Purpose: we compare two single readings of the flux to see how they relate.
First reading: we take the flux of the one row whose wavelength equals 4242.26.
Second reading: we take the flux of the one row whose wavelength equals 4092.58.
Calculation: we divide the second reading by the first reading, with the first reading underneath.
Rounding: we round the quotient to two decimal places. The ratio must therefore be 0.99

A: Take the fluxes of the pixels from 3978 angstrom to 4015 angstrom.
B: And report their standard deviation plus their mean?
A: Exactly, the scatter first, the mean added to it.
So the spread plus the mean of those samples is 1.88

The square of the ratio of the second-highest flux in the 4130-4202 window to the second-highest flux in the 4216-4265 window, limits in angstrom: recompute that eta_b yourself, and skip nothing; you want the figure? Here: 1.22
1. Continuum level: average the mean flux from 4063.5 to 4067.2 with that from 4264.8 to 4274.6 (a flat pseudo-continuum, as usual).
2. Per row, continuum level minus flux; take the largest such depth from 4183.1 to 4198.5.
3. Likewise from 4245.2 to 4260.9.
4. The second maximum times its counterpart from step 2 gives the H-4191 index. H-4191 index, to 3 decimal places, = 0.005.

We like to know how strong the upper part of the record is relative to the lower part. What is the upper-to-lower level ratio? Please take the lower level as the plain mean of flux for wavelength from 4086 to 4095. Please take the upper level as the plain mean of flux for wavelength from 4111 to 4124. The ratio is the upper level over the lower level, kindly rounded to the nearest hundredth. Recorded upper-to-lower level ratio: 0.92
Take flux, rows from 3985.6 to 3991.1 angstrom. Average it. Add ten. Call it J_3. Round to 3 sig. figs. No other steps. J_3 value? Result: 11.7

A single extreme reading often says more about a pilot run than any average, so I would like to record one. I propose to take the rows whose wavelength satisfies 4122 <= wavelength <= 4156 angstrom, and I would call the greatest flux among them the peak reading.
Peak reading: 2.217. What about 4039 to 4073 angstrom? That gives 2.076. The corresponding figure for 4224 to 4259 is 2.027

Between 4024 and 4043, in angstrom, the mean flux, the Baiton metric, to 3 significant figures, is 1.83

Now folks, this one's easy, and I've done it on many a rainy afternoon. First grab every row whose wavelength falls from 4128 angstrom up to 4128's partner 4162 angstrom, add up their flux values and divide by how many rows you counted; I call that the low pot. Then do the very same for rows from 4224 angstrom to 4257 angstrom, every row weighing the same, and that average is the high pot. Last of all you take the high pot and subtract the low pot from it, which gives -0.061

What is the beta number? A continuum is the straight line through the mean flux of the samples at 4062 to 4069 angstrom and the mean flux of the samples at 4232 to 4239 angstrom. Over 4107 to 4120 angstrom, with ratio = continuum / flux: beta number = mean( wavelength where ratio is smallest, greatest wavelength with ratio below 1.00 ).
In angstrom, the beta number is 4115.3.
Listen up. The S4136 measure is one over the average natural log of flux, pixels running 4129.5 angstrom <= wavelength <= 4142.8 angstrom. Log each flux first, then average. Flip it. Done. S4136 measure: 1.59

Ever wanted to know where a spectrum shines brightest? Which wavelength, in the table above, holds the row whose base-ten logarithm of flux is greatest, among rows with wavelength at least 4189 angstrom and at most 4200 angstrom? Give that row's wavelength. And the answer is 4195.63 angstrom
